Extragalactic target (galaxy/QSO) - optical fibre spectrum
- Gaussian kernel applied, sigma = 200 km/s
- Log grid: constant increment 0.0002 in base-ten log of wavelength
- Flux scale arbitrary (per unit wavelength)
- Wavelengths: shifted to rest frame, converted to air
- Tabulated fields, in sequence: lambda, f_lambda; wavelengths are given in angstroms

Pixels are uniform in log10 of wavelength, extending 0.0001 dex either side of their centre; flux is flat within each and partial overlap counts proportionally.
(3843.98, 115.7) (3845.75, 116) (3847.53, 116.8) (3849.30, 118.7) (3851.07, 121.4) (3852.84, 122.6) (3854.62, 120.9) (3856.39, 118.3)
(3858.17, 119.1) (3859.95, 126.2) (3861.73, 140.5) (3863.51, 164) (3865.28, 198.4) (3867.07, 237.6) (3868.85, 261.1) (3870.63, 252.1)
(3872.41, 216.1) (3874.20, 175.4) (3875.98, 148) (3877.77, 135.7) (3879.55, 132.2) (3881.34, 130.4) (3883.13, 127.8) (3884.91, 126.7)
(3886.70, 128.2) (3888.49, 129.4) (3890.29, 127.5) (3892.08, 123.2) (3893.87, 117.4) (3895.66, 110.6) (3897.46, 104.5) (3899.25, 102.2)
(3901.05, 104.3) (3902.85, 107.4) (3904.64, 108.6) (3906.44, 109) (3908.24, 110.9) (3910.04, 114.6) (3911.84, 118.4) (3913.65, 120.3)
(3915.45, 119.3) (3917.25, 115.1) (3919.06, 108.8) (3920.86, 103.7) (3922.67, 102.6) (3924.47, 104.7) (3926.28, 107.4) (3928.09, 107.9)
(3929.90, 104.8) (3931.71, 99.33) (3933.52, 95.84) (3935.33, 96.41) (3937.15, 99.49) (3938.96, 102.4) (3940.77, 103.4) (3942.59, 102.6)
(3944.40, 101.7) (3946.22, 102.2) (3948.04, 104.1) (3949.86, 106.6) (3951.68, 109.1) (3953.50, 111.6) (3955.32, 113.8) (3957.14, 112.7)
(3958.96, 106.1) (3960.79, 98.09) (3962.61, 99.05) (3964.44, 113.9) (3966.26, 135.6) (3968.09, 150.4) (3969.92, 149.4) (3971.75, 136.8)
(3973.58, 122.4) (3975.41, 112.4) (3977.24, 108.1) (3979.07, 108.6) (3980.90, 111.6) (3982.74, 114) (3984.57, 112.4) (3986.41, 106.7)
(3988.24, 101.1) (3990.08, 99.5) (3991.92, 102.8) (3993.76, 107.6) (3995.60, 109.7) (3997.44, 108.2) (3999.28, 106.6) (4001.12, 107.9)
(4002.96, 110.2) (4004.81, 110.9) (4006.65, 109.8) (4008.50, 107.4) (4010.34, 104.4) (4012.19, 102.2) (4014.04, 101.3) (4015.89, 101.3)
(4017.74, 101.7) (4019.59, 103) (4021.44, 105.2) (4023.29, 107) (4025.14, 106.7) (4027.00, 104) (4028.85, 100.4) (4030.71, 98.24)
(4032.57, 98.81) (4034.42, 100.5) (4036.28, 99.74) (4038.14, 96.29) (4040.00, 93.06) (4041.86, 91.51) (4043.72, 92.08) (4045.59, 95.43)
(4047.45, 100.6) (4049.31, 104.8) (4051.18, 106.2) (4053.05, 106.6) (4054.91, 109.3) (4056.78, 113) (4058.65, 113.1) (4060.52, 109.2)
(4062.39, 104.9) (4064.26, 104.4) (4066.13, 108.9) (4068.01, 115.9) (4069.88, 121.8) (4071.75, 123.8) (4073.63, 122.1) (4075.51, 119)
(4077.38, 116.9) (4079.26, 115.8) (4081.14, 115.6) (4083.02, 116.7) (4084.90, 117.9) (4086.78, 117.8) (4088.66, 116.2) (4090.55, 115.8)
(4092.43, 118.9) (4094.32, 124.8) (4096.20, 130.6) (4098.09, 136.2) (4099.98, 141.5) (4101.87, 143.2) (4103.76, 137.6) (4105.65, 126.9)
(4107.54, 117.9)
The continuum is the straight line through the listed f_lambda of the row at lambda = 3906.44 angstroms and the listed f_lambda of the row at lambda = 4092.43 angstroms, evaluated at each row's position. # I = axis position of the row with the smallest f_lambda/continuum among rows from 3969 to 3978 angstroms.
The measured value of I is 3977.24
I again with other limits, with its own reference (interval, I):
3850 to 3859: 3856.39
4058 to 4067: 4064.26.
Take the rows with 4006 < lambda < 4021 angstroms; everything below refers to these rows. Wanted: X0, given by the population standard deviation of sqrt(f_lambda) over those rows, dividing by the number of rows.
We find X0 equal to 0.14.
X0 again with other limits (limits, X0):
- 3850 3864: 0.62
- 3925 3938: 0.23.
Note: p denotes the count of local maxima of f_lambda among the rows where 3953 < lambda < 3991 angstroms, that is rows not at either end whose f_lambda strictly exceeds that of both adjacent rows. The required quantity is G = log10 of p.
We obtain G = 0.5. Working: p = 3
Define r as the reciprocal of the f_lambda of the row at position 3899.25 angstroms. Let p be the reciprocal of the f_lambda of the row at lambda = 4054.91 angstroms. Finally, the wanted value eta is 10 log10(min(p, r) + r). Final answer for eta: -17.23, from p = 0.0091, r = 0.0098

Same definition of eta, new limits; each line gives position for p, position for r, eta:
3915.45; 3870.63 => -21.01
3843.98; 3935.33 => -17.21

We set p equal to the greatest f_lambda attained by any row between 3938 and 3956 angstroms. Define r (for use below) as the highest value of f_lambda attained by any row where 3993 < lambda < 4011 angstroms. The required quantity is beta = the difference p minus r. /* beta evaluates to 3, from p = 113.8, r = 110.9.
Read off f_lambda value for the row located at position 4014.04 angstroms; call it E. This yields 101.3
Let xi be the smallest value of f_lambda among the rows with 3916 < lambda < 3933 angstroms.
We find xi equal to 99.33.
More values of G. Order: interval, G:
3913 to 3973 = 0.6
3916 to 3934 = 0.0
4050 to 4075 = 0.3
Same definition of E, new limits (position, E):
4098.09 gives 136.2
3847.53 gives 116.8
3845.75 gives 116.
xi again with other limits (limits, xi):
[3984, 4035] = 98.24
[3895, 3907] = 102.2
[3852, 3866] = 118.3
